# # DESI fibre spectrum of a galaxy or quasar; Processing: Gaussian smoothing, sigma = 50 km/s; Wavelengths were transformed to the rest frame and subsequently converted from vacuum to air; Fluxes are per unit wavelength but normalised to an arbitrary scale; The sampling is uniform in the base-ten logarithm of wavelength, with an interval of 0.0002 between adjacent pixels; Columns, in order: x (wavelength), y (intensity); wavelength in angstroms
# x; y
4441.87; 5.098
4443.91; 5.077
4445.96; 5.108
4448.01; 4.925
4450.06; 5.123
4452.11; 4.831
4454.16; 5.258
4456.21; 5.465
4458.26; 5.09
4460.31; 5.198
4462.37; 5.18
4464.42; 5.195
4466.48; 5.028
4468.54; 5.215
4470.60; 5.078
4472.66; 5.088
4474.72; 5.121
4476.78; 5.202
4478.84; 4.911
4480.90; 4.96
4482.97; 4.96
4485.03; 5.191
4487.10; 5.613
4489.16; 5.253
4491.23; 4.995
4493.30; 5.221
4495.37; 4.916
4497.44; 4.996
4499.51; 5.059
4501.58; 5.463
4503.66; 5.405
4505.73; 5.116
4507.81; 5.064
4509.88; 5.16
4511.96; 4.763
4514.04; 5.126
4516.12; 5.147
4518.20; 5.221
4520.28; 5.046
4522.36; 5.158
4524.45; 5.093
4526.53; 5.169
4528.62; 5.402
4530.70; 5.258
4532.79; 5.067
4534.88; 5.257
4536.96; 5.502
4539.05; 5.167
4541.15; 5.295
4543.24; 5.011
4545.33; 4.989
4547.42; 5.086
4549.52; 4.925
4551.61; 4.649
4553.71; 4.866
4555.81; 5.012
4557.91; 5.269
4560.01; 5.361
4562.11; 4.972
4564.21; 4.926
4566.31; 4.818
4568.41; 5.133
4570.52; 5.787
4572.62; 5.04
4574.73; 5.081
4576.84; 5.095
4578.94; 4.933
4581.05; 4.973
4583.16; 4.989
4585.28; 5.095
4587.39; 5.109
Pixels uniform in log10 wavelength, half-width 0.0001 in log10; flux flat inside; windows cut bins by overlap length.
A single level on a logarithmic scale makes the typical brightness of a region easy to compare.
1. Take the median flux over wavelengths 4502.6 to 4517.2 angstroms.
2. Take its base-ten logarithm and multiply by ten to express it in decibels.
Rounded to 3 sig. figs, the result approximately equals 7.10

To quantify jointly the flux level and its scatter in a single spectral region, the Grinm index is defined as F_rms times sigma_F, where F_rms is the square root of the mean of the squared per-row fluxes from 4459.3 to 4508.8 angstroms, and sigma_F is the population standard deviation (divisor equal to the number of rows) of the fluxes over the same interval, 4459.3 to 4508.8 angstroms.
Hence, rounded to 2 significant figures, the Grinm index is 0.87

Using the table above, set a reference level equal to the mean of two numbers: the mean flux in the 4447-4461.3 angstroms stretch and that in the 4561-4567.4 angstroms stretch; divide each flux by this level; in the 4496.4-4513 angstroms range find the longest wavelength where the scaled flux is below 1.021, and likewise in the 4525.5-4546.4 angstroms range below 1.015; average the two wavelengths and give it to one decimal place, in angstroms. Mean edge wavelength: 4528.6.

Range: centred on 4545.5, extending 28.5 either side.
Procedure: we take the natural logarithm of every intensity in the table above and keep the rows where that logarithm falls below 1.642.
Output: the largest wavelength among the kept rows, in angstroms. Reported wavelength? 4572.62 angstroms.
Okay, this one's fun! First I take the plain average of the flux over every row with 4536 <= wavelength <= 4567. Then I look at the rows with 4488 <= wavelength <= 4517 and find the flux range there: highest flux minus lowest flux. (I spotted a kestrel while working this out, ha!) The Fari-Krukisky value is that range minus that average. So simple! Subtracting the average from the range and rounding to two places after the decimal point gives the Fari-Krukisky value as -4.36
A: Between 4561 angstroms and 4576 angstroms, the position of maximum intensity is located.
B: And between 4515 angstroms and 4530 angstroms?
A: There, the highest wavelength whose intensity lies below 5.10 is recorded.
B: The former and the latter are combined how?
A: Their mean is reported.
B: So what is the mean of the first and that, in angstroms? 4547.5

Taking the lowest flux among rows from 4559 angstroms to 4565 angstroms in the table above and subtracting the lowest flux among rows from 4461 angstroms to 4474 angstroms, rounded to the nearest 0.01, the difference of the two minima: -0.10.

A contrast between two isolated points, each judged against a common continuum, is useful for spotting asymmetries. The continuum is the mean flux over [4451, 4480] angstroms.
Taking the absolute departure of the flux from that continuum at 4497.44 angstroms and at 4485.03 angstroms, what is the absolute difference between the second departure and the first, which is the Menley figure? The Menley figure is 0.08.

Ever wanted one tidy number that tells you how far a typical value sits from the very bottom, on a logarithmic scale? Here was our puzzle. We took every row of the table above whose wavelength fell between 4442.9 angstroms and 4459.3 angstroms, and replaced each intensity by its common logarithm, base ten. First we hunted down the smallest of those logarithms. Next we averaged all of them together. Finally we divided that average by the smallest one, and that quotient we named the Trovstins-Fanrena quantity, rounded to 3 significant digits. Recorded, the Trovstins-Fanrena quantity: 1.04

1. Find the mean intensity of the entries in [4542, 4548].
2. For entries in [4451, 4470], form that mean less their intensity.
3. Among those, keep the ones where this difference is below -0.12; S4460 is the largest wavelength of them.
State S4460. 4468.54 angstroms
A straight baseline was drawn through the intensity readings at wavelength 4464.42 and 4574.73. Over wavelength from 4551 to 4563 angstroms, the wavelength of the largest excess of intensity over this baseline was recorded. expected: 4560.01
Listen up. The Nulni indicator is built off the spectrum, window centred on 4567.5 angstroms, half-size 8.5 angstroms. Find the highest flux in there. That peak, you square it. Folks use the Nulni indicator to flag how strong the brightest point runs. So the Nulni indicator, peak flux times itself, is 33.5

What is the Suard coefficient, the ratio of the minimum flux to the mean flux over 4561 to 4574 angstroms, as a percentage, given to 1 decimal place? 94.2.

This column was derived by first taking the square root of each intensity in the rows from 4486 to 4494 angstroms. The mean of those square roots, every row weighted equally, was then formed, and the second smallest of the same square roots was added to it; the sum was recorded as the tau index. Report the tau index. 4.580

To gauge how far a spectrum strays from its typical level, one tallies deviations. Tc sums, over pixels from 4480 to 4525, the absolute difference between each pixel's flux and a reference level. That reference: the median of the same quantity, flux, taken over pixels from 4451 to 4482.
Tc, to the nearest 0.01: 2.99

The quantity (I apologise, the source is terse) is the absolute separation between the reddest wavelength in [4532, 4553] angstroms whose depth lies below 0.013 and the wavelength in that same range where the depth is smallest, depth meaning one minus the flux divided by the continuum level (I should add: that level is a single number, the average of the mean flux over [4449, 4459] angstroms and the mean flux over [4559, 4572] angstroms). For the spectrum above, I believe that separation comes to 4.2 angstroms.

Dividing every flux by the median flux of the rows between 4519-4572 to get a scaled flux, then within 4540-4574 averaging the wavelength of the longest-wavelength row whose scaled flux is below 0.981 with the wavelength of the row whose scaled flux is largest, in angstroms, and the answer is 4568.4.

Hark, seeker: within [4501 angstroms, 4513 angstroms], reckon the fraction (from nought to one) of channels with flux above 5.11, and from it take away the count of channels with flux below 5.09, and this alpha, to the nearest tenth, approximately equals -1.3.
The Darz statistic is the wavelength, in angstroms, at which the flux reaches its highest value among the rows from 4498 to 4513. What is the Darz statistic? 4501.58 angstroms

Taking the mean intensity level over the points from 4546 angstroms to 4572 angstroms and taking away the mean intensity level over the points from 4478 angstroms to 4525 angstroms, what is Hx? -0.06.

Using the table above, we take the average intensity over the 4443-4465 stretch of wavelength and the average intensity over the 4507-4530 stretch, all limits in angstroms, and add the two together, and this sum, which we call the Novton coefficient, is 10.3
